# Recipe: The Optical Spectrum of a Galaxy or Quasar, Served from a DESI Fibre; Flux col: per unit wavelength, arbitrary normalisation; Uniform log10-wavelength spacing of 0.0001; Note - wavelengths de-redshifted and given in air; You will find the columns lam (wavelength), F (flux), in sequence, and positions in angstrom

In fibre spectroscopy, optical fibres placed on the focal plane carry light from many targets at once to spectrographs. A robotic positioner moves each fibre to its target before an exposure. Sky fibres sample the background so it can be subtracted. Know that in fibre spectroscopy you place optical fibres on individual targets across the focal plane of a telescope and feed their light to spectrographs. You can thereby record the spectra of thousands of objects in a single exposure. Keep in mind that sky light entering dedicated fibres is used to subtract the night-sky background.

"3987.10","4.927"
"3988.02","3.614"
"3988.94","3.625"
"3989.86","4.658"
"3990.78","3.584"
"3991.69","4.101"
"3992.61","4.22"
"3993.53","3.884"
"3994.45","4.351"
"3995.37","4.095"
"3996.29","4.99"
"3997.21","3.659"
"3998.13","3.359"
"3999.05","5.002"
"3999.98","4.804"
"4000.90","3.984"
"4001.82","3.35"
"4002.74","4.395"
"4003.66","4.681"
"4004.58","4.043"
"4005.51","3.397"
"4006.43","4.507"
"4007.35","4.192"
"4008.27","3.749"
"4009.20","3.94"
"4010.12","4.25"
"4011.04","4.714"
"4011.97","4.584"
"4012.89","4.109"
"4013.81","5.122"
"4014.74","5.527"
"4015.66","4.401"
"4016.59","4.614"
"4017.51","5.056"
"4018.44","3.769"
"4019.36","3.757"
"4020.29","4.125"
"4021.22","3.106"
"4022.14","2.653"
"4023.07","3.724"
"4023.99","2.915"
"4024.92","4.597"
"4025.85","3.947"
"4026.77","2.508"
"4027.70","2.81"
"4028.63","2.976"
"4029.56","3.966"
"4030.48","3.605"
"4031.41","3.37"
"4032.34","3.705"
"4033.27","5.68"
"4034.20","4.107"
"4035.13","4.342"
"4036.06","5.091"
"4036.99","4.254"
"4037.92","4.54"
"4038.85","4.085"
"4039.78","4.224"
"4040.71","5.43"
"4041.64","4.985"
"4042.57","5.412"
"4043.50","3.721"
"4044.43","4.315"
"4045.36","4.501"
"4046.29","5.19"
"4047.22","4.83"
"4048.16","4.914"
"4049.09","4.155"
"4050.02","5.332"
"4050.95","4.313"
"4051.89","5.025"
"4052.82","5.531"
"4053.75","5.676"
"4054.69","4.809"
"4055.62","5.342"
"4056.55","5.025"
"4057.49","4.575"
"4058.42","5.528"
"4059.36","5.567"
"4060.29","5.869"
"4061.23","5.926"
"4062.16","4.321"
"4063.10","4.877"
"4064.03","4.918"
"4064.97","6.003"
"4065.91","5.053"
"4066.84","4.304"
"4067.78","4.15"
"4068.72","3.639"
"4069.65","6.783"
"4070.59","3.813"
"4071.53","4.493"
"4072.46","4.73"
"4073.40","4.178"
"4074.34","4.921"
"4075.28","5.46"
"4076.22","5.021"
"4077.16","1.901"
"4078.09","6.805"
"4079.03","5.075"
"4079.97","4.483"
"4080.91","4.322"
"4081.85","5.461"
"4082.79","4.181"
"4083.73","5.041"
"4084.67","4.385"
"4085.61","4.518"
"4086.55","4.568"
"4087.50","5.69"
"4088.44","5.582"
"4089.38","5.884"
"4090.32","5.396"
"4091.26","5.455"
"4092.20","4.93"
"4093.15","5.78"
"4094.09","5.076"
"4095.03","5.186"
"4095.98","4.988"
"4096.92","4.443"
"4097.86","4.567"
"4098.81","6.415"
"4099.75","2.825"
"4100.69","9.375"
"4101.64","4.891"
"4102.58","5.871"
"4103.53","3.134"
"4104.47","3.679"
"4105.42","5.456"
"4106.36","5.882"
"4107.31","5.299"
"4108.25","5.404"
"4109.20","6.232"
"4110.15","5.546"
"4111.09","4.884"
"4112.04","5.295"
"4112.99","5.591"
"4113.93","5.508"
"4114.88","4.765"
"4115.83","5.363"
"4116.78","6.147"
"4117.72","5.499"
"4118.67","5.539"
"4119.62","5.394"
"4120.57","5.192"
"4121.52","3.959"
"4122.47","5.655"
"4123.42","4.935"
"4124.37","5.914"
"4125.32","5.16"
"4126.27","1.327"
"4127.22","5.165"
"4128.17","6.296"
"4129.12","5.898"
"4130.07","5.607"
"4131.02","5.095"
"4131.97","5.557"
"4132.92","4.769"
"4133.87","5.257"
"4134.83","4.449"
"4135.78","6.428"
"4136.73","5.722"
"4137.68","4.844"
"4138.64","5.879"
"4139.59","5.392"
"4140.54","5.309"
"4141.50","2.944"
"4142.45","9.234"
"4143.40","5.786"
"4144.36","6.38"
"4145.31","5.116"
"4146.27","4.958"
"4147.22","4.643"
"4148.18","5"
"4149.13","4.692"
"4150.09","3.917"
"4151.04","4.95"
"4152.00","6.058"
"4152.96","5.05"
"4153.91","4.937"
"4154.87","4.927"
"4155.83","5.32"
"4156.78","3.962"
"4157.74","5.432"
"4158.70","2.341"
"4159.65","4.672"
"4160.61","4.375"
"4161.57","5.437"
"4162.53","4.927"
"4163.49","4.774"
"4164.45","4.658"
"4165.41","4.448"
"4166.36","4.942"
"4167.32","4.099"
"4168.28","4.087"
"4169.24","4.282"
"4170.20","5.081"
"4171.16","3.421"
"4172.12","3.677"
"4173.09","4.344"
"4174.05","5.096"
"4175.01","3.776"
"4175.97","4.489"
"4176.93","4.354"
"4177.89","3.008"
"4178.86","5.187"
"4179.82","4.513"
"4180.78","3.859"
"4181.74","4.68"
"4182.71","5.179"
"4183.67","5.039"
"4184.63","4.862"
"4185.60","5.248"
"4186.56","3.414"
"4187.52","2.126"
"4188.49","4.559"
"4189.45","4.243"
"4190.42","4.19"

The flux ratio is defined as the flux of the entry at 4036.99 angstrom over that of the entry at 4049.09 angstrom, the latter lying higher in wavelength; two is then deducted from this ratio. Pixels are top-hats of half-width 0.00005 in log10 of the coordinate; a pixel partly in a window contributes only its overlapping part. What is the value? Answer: -0.98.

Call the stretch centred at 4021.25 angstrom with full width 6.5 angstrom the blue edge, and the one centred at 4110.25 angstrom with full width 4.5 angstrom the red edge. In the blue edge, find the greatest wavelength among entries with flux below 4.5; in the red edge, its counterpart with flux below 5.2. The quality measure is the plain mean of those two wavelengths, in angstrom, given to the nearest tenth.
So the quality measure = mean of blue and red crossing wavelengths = 4067.5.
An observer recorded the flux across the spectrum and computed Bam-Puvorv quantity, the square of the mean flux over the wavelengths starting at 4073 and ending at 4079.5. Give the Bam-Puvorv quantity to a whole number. 23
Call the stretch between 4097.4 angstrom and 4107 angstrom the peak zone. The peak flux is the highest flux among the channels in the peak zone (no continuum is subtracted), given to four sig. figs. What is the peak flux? 9.375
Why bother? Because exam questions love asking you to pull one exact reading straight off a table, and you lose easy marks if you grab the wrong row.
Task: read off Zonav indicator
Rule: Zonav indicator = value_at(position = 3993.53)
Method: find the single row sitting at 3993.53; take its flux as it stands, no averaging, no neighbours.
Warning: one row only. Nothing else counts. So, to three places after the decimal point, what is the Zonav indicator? 3.884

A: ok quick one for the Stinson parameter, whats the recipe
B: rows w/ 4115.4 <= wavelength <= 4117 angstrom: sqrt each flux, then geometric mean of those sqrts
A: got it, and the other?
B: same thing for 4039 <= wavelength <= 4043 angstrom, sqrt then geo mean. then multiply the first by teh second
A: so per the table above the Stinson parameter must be 5.4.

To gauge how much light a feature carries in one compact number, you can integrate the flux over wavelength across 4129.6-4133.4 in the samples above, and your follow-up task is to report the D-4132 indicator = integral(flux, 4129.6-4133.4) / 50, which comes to 0.400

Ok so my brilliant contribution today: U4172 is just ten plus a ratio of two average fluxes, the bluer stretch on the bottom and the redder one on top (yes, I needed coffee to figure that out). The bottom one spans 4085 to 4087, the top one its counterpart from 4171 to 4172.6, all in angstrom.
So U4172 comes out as 10.8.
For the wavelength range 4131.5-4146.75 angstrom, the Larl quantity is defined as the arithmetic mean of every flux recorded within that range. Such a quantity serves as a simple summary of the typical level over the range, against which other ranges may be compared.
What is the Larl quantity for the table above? 5.50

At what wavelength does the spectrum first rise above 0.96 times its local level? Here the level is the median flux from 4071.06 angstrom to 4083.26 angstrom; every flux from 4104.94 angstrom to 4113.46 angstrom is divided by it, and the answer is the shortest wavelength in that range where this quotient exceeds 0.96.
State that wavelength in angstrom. 4105.42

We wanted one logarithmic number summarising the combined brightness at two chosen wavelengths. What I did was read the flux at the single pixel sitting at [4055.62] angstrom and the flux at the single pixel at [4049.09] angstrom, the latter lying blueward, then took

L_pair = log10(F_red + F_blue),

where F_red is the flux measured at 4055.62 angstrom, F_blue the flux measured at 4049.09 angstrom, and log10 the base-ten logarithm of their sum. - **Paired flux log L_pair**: 0.98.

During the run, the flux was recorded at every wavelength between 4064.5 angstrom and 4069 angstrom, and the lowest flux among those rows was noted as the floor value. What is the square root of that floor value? 1.91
